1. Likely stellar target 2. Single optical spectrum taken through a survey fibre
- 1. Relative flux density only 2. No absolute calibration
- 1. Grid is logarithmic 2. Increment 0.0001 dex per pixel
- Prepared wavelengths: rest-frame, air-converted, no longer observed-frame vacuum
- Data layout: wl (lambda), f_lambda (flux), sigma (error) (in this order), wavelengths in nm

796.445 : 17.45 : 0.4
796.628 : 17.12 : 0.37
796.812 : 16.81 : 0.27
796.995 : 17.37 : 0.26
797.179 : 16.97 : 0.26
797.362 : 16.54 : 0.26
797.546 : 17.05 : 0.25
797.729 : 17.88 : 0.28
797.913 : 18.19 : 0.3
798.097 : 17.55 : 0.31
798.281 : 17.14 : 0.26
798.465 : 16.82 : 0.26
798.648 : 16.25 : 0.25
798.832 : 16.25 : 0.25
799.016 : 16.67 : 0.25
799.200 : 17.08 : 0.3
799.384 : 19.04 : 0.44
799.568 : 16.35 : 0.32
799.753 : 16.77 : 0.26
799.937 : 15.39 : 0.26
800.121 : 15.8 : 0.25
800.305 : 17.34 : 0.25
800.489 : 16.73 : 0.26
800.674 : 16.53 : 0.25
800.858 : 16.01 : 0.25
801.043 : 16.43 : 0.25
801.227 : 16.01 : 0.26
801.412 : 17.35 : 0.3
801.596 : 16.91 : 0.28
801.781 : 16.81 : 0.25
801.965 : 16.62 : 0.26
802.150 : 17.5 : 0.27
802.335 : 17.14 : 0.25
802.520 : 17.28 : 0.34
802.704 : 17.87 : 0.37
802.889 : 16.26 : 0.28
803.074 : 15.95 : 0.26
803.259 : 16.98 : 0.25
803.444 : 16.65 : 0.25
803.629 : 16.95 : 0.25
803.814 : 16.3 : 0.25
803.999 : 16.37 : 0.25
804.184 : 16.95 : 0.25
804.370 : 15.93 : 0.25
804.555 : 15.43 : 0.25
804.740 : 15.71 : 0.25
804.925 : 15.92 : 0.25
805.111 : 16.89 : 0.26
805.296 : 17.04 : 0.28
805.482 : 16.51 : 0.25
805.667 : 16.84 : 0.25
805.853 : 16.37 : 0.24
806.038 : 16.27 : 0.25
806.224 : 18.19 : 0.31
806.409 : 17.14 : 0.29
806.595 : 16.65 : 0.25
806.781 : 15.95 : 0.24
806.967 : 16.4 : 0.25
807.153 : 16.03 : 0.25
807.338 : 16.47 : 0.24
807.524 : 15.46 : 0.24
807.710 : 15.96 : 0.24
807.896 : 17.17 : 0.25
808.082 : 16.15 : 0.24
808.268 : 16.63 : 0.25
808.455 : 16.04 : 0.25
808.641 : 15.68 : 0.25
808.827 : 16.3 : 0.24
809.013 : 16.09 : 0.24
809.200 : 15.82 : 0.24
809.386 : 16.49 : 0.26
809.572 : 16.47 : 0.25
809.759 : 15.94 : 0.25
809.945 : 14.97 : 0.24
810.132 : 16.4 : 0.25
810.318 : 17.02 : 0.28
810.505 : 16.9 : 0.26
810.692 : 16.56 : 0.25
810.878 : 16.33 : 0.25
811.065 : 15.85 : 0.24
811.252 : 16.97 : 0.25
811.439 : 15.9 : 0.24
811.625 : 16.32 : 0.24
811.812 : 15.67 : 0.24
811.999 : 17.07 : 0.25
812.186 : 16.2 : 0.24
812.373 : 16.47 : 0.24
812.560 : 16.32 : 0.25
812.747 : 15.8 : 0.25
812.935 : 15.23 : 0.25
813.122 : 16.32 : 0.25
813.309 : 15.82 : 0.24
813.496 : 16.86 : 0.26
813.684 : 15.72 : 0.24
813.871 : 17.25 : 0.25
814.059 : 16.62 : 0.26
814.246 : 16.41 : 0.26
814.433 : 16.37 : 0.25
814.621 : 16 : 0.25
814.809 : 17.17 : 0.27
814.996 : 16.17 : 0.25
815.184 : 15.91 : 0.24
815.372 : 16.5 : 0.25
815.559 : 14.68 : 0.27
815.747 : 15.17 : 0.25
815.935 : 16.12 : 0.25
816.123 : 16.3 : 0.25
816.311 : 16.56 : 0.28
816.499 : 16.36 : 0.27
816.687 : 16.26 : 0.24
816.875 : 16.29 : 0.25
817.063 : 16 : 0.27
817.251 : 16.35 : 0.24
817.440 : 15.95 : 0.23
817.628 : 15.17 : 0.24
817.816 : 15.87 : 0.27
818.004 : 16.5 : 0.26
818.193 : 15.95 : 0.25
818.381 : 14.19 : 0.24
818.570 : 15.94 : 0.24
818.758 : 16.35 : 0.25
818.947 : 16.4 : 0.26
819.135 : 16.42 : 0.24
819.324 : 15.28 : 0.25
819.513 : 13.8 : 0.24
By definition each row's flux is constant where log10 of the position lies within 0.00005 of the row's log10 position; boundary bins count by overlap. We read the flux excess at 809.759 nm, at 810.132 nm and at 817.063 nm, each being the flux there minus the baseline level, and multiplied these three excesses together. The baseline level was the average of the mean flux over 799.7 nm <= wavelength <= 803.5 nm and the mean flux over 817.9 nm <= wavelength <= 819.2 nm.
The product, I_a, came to 0.010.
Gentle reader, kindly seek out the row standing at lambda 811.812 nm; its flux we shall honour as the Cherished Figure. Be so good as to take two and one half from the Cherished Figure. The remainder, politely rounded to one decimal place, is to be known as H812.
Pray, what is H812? 13.2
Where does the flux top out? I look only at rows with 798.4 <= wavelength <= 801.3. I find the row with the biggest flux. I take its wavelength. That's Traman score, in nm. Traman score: 799.384 nm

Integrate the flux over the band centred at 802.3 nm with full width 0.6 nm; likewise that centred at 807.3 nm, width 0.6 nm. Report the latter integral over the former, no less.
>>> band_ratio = 0.93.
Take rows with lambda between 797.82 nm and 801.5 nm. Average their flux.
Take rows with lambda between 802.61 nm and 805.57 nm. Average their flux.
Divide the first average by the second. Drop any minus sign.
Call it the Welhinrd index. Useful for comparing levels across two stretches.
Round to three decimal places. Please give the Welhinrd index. 1.018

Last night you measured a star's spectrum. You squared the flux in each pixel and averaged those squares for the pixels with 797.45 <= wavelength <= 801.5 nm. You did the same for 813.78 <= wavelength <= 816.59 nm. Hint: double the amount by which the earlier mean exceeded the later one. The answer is 41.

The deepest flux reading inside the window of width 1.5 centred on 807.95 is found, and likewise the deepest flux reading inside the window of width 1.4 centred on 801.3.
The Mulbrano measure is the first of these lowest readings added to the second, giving 31.5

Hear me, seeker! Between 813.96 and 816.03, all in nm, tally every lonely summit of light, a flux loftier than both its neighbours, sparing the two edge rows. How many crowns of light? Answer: 2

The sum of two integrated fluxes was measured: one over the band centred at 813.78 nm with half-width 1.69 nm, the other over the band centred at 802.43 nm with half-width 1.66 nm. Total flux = 111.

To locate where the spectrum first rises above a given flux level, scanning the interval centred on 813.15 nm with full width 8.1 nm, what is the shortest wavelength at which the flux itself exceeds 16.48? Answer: 809.386 nm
